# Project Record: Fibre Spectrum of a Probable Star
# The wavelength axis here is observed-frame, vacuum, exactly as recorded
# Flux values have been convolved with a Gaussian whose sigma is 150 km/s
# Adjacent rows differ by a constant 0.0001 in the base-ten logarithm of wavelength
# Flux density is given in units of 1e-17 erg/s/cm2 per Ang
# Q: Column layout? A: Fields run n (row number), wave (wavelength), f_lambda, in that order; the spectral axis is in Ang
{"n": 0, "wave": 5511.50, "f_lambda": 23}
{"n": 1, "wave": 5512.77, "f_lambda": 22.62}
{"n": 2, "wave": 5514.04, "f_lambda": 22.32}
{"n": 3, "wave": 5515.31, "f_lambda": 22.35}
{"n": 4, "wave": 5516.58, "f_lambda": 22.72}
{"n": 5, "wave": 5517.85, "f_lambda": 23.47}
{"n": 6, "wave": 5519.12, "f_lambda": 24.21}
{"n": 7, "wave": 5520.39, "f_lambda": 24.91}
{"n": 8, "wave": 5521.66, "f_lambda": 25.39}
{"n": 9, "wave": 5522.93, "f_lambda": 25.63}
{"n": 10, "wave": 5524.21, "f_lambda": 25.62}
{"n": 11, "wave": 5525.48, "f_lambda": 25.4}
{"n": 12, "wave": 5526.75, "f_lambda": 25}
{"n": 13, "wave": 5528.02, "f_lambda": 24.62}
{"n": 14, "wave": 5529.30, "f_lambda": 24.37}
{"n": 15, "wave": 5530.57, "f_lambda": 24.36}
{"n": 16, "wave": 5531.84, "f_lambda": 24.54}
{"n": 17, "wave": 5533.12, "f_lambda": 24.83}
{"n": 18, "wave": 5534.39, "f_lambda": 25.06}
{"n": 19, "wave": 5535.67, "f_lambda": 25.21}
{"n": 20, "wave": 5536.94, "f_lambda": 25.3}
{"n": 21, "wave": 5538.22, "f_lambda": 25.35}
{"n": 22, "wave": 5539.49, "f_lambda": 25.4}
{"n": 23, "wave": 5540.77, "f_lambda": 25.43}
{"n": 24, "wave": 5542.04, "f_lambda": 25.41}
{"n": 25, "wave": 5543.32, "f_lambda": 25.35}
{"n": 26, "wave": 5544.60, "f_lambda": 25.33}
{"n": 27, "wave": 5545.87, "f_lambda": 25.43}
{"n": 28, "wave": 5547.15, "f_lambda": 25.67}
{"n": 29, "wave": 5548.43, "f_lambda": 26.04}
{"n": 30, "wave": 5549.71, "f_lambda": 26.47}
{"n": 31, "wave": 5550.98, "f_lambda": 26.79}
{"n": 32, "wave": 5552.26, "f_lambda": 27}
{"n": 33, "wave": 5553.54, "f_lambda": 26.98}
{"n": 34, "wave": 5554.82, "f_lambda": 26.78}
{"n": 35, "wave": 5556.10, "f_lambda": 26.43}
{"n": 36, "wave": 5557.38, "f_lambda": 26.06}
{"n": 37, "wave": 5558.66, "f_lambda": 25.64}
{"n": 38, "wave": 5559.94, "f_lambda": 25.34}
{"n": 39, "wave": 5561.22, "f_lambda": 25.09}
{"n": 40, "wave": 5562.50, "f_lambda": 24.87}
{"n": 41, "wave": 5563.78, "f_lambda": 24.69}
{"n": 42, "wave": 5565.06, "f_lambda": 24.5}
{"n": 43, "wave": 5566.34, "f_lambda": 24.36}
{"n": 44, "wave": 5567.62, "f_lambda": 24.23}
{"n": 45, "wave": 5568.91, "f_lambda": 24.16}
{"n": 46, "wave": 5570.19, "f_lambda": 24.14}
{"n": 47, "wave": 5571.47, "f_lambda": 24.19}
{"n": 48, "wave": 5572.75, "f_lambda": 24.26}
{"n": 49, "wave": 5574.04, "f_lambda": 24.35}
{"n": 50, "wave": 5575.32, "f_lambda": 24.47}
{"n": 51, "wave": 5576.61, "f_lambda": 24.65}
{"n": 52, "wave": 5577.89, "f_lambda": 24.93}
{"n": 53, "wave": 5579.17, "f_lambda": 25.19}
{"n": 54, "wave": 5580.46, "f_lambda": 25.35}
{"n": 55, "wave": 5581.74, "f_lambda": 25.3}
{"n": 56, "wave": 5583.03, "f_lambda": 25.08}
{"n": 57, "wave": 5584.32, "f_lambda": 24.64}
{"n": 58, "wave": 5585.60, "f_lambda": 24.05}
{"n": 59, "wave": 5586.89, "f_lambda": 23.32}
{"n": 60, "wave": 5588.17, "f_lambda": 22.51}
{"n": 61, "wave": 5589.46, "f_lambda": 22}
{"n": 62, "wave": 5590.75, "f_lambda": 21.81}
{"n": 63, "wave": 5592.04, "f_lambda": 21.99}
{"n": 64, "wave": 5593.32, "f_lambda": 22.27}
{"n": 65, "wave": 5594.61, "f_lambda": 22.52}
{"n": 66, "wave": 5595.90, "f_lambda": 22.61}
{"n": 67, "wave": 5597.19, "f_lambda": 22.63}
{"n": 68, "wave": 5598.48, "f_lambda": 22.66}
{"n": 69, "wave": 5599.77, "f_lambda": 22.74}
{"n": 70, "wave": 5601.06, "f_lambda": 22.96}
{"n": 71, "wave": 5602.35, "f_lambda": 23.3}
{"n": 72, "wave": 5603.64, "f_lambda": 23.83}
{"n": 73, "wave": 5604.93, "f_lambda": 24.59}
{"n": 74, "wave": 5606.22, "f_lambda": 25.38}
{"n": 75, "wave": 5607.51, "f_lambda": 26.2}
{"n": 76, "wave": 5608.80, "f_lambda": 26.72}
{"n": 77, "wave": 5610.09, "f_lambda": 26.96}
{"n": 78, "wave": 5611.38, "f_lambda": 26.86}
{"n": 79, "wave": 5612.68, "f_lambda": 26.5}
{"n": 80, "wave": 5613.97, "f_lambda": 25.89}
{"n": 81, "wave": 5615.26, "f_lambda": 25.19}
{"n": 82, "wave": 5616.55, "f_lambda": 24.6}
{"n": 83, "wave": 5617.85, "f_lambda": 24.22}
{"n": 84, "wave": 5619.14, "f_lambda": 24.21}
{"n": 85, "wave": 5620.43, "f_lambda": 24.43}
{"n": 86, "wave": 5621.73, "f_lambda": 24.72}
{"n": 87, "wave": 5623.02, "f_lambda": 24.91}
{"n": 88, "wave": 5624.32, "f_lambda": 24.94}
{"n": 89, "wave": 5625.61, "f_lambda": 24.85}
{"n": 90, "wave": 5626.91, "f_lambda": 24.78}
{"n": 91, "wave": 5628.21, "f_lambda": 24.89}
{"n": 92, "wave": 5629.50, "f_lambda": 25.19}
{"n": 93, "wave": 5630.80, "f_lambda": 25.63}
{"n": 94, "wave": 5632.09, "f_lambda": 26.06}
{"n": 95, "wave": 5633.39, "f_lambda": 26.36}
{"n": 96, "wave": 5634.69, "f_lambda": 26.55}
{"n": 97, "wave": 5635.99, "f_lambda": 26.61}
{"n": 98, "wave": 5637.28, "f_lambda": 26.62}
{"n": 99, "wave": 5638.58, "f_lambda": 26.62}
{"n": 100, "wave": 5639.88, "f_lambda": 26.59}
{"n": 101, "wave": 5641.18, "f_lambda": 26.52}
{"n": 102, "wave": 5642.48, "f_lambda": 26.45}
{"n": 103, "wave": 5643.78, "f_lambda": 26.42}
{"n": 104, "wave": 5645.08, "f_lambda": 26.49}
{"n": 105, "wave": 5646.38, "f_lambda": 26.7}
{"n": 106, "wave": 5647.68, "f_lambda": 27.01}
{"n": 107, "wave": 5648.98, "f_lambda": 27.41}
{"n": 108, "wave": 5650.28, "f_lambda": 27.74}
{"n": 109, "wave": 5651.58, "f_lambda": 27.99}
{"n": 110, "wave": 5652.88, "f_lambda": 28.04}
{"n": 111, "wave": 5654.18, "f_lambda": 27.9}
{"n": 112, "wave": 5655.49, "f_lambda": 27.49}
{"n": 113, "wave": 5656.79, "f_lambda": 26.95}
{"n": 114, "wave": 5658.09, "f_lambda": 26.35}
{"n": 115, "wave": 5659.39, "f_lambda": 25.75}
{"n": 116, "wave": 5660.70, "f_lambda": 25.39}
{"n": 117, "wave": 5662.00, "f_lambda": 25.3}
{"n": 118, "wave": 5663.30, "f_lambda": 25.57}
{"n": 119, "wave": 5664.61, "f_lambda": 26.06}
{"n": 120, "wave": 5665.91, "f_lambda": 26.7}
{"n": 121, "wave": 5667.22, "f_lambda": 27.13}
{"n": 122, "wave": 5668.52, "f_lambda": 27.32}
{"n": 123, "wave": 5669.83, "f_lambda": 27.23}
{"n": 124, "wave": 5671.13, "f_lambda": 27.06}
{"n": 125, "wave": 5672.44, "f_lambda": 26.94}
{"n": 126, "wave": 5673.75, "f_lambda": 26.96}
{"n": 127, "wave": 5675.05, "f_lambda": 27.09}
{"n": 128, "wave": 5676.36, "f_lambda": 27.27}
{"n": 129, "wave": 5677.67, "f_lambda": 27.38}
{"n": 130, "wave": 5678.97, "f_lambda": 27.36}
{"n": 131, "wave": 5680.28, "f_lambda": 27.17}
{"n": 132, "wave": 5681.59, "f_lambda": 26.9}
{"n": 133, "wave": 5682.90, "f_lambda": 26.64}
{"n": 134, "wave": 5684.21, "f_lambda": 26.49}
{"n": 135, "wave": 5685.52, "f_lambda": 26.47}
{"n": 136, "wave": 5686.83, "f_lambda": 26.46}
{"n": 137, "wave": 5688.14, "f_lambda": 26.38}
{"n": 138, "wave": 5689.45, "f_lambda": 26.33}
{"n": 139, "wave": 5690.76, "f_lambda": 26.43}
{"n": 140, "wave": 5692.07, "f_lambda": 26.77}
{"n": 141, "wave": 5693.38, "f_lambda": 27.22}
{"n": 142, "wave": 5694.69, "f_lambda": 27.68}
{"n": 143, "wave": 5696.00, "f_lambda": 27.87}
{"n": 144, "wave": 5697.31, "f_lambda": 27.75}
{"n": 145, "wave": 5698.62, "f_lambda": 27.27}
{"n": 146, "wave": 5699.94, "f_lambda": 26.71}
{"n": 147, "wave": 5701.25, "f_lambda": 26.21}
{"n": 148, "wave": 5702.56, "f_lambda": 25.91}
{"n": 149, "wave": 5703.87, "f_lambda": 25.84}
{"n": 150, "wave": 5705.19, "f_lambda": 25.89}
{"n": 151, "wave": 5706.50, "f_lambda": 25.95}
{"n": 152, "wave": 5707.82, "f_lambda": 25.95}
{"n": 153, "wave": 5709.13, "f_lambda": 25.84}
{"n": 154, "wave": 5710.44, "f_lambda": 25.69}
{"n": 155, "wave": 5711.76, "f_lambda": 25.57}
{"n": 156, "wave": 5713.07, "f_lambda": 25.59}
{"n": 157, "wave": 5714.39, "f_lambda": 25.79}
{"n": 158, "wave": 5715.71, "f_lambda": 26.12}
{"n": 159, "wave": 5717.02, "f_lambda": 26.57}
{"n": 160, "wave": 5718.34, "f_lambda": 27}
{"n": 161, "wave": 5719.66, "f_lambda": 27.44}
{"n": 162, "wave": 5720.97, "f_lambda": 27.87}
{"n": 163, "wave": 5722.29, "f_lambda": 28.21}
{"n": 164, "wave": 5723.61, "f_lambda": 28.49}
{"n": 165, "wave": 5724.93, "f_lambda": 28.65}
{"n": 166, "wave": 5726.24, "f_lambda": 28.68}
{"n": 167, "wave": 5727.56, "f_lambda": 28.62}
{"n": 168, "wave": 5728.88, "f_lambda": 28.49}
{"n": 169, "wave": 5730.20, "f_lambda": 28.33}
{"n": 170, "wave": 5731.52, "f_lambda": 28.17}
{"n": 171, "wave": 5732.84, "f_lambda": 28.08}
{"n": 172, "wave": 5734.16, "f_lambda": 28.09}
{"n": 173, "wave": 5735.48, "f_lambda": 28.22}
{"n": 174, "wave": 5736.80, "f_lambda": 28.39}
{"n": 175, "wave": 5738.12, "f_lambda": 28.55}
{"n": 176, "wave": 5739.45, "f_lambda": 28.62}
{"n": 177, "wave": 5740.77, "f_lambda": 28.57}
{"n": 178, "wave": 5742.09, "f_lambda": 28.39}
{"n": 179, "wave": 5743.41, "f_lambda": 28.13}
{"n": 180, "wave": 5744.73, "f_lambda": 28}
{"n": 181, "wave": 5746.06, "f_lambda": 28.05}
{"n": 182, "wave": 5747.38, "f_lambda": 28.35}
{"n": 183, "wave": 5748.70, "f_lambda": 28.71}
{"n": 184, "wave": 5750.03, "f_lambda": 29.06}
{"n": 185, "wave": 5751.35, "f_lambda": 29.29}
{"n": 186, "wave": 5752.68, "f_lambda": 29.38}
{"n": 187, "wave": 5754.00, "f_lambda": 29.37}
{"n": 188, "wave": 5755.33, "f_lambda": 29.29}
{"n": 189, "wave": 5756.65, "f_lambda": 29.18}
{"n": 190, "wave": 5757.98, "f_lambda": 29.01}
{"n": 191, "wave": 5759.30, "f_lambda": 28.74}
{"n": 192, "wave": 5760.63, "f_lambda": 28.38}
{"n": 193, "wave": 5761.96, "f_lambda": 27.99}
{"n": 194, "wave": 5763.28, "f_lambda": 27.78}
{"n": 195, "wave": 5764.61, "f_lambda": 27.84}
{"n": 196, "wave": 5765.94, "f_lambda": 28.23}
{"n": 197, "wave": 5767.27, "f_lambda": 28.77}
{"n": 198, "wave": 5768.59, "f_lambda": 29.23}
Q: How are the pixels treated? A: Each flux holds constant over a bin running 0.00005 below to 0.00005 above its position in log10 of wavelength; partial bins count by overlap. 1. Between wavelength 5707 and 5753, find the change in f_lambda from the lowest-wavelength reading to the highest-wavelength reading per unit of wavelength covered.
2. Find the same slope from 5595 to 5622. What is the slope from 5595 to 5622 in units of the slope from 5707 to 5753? 1.1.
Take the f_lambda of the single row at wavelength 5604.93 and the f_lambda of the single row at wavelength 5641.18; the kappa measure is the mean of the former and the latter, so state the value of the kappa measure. 25.6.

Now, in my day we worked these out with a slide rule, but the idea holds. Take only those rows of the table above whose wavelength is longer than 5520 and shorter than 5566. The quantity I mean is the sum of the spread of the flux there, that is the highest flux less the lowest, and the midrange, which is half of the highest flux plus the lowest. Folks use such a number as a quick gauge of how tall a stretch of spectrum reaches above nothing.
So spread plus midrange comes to 28.3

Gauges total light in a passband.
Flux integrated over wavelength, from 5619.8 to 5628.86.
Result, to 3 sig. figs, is 225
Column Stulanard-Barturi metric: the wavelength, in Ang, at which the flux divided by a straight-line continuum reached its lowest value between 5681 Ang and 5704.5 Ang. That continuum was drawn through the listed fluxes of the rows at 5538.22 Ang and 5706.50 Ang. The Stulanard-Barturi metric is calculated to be 5703.87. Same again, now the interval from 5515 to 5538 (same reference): 5515.31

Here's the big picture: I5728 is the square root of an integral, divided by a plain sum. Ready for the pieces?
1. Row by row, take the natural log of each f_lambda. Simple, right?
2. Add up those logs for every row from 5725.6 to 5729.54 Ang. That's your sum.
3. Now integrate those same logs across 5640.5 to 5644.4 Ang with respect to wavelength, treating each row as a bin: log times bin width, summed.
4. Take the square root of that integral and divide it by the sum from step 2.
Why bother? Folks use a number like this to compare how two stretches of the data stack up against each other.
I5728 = 0.355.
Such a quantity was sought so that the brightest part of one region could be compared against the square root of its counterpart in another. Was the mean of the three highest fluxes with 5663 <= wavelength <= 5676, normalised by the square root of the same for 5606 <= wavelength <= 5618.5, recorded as 5.3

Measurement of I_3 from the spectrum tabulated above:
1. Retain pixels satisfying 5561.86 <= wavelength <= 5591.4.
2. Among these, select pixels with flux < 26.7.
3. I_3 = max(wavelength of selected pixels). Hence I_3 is 5590.75 Ang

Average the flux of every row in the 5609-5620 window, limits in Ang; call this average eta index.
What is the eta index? 26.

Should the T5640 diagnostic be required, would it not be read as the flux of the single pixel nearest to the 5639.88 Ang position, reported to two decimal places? 26.59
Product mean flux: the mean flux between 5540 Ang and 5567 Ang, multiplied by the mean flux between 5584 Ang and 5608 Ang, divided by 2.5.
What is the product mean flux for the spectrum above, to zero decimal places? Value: 239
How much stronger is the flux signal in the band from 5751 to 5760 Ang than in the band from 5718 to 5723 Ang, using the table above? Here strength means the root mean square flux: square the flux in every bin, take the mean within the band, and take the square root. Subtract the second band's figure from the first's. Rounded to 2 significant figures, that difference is 1.5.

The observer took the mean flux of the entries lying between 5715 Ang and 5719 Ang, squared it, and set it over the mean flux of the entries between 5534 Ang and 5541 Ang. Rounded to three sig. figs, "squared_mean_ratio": 27.9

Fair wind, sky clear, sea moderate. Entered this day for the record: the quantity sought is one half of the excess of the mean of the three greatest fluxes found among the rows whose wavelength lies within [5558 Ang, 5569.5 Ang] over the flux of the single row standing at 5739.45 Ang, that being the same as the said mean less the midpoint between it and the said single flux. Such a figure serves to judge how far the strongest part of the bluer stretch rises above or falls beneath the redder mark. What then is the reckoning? -1.6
